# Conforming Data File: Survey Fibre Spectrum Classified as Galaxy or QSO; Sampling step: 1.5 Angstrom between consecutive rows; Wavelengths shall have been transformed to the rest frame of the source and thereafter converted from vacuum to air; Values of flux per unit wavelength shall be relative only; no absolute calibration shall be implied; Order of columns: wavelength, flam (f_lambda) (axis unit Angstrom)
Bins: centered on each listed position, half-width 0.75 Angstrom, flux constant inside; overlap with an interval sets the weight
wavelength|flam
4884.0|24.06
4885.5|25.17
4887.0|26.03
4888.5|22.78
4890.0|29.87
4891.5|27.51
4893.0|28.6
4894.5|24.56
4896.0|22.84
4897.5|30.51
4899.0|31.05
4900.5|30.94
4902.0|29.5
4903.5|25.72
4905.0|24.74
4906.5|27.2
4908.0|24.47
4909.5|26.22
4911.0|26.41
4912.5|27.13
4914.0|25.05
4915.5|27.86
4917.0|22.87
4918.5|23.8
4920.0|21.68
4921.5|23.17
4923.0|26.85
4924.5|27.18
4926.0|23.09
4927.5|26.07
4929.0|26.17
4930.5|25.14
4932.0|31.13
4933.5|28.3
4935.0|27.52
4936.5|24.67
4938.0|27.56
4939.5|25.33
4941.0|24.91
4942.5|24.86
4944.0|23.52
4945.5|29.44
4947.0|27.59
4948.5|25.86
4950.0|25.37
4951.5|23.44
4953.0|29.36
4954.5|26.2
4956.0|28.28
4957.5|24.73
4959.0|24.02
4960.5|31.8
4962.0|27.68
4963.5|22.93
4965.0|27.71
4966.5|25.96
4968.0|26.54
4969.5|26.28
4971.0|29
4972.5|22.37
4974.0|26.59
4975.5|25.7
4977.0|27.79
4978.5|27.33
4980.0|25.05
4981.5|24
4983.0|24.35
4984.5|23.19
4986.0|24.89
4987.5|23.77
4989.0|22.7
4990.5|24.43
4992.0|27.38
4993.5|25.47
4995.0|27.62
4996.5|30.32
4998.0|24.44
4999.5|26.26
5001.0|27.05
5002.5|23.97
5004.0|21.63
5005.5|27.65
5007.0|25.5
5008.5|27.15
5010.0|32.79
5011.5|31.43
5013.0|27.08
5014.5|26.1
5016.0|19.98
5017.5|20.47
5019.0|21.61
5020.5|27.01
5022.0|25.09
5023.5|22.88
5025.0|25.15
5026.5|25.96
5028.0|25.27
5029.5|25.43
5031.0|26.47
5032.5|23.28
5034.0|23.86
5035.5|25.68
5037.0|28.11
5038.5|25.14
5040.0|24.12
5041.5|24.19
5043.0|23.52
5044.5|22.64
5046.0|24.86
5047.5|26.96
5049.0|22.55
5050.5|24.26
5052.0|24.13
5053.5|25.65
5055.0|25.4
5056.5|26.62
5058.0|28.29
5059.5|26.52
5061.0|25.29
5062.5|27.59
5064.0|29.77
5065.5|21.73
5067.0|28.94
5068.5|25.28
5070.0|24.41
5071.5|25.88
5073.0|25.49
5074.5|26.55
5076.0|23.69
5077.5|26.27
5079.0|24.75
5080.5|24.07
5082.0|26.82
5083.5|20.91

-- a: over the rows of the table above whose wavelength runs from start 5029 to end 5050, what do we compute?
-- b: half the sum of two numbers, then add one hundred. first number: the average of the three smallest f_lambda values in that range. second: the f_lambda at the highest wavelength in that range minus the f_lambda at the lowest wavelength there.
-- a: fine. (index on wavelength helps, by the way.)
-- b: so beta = 110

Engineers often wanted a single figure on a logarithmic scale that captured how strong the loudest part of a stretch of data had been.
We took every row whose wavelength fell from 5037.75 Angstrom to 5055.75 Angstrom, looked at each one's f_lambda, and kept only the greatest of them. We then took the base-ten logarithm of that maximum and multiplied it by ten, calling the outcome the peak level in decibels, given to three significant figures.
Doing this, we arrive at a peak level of 14.3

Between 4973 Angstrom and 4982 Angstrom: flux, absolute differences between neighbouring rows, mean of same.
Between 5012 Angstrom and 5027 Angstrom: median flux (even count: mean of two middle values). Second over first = 18.6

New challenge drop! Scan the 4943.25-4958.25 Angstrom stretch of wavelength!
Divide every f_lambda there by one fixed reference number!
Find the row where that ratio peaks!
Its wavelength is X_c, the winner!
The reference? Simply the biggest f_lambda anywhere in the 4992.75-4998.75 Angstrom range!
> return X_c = 4945.5 Angstrom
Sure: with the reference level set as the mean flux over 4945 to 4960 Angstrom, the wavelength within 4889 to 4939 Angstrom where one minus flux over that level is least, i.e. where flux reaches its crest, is 4932.0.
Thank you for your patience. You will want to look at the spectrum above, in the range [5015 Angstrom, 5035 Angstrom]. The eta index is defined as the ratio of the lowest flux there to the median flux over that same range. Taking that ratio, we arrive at 0.796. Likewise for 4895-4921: 0.827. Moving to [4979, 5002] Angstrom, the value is 0.912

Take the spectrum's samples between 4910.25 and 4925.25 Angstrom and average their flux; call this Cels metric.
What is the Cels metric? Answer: 25.2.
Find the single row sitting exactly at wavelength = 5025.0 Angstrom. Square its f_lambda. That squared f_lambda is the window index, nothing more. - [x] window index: 633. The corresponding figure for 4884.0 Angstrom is 579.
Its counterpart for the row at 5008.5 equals 737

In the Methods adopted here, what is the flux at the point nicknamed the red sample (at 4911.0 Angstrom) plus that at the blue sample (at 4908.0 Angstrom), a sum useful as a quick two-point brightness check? 50.9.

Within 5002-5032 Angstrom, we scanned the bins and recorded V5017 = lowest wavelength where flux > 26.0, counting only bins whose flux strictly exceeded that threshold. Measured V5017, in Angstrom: 5005.5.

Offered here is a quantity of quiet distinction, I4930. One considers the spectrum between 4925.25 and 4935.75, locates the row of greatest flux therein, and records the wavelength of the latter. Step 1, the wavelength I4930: 4932.0 Angstrom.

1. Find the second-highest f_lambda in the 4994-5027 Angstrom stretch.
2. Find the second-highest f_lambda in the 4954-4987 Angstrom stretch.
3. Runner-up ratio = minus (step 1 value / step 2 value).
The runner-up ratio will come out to -1.08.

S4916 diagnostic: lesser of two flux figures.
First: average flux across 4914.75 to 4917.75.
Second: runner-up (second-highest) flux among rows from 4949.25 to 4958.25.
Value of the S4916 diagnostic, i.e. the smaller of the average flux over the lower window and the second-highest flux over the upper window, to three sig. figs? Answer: 25.4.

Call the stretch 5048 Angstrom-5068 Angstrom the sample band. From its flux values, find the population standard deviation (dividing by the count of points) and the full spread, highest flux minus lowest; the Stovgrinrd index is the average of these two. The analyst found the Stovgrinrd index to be 5.2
